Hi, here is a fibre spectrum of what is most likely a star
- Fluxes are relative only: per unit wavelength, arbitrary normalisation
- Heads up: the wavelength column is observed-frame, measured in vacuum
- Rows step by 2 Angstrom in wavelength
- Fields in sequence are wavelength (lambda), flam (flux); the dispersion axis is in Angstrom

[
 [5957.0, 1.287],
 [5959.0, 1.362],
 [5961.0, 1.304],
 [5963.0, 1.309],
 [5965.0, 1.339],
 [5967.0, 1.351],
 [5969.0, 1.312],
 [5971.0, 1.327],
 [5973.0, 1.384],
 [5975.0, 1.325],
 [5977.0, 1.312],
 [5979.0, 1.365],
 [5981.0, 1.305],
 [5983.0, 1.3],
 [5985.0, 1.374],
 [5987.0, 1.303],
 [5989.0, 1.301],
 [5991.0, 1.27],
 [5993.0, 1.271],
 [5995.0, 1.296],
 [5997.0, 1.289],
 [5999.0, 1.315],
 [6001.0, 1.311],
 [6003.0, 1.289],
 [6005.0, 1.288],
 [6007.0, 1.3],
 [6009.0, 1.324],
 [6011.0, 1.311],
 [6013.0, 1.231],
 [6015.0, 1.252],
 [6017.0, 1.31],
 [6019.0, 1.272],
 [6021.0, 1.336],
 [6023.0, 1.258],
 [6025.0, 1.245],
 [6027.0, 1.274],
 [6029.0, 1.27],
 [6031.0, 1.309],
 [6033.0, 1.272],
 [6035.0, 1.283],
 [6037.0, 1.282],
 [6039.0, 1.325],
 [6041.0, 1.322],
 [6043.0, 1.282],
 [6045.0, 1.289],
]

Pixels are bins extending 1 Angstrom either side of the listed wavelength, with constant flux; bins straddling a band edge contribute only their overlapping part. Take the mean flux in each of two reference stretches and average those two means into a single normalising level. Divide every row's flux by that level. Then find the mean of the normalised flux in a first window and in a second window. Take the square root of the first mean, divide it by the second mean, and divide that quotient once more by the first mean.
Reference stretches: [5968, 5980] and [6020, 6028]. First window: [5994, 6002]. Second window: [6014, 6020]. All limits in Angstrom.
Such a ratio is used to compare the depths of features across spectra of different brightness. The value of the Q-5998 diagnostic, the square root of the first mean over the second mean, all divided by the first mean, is 1.03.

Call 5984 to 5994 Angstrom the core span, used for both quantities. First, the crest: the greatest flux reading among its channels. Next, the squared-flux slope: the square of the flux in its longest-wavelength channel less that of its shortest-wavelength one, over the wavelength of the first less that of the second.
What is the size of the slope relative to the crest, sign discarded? 0.0248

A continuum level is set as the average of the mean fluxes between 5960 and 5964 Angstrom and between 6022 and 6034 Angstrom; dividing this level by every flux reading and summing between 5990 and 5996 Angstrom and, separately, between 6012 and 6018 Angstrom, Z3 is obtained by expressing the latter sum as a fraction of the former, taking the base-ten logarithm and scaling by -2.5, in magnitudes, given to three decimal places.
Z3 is -0.013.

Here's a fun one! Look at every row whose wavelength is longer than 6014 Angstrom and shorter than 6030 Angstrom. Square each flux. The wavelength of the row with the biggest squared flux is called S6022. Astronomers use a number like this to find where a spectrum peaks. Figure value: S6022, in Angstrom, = 6021.0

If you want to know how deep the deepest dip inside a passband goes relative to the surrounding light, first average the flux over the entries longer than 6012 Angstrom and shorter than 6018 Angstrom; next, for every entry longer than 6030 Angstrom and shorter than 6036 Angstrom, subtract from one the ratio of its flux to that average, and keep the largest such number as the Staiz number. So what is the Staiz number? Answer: -0.006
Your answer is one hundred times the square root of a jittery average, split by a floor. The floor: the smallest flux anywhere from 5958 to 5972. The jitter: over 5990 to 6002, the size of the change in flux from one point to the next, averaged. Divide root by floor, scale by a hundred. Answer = 8.6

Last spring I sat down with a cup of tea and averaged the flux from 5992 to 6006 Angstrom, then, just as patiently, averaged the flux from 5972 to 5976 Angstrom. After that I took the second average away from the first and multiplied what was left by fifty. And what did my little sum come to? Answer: -3.0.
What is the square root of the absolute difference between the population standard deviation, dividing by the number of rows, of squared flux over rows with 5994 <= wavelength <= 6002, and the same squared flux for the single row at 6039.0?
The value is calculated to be 1.31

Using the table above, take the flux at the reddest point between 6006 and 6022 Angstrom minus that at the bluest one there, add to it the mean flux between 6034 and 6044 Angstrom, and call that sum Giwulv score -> 1.335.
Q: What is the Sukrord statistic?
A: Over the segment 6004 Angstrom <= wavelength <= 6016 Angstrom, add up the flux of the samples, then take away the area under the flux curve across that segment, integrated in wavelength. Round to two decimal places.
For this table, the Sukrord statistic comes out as -7.71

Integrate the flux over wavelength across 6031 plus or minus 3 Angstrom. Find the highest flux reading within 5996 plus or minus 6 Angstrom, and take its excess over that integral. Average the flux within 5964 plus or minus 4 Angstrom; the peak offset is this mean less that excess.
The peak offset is 7.7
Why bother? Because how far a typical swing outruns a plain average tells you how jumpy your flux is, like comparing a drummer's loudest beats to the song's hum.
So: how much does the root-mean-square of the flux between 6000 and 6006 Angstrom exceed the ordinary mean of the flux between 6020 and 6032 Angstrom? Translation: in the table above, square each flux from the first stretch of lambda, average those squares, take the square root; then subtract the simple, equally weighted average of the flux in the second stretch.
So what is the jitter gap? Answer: 0.014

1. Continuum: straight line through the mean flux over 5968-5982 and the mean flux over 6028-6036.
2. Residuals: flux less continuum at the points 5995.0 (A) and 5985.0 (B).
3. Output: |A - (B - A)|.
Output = 0.089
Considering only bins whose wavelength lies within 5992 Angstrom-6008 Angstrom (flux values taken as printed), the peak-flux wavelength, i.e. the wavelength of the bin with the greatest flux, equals 5999.0 Angstrom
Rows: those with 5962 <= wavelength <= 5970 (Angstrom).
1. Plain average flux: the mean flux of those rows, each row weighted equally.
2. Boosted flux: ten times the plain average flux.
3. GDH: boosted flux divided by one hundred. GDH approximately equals 0.133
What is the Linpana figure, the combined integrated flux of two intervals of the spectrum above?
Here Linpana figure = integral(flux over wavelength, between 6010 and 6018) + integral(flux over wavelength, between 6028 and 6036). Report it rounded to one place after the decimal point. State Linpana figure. 20.5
